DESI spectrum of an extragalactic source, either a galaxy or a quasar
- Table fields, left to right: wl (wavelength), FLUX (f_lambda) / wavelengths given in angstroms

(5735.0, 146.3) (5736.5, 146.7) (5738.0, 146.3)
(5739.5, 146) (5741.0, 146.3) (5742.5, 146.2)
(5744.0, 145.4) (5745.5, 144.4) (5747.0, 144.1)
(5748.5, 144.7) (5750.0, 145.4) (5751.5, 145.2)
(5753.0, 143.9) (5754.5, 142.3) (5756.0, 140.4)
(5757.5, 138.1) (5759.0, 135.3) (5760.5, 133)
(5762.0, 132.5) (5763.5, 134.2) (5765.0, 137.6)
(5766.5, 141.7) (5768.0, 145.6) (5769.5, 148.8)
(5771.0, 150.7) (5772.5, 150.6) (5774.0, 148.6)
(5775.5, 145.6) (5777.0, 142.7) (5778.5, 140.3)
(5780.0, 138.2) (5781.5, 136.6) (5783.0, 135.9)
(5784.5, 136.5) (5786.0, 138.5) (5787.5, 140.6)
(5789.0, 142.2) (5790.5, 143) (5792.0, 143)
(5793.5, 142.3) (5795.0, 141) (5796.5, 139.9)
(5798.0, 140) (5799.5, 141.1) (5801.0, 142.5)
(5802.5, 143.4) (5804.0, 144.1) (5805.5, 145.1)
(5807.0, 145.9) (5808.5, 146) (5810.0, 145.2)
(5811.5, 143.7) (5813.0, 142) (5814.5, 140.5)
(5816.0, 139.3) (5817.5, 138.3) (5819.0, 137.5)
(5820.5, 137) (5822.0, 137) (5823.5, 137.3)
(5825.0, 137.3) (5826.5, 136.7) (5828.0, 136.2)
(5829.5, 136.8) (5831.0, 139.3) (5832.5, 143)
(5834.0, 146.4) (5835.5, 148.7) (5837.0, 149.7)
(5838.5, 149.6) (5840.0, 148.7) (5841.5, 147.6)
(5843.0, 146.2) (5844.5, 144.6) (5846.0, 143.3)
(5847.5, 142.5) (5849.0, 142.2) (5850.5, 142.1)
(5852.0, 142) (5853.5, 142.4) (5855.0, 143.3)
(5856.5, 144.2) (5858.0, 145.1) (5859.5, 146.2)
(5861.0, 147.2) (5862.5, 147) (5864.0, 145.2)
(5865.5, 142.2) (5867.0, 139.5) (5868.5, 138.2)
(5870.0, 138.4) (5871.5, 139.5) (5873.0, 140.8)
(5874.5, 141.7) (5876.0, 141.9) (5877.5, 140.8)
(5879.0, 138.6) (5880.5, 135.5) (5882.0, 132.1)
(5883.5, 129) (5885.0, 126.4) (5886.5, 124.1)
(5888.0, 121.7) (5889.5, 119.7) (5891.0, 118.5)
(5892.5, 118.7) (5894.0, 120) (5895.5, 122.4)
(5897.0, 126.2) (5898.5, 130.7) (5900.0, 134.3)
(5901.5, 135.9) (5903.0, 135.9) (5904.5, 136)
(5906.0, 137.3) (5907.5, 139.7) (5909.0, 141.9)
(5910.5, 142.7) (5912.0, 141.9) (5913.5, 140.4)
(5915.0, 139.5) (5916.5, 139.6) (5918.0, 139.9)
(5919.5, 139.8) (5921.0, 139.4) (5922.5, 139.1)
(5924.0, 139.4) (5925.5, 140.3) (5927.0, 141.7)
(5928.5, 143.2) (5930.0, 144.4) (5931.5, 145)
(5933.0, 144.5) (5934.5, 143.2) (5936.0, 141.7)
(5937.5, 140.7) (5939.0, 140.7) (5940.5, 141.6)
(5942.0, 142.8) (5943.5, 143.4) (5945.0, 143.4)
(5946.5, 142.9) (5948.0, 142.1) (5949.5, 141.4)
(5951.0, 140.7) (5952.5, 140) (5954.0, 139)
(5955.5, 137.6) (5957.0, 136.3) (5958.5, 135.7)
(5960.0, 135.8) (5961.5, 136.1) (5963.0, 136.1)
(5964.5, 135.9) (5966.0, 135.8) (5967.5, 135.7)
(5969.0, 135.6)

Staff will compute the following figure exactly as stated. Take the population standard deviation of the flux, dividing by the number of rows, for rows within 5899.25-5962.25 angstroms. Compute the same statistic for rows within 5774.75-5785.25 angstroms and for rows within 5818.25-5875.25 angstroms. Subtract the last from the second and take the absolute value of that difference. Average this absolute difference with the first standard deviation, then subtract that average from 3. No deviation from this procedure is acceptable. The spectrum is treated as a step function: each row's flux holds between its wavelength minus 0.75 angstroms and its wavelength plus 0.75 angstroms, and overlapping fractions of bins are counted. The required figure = 1.3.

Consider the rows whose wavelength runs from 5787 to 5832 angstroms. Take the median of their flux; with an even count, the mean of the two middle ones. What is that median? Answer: 141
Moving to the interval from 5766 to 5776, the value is 149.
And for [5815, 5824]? 137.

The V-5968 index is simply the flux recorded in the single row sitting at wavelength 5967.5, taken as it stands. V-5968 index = 135.7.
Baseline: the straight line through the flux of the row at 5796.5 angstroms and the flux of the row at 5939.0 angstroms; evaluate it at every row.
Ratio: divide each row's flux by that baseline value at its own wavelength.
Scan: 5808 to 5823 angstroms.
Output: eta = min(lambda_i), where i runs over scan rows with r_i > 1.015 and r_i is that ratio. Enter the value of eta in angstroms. 5808.5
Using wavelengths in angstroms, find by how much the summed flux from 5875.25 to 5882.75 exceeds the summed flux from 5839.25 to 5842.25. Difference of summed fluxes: 393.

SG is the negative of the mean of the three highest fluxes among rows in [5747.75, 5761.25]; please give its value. -145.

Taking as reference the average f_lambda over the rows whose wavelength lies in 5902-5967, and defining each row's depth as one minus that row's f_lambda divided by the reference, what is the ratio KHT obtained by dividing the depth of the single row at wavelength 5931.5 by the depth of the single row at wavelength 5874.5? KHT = 3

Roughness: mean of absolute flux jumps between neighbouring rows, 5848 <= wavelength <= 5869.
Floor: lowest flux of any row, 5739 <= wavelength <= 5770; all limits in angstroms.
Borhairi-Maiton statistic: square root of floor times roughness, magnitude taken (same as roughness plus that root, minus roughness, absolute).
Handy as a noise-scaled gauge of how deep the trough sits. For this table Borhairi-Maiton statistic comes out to 12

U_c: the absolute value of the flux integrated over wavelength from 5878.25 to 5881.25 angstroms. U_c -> 411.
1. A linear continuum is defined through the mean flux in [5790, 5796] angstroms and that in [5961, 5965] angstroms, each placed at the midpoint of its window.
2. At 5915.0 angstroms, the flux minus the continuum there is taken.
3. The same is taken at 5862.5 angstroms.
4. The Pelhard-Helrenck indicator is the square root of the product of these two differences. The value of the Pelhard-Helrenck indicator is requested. 4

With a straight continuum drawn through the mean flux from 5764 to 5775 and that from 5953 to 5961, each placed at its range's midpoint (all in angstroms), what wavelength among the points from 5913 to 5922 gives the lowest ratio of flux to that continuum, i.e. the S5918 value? 5915.0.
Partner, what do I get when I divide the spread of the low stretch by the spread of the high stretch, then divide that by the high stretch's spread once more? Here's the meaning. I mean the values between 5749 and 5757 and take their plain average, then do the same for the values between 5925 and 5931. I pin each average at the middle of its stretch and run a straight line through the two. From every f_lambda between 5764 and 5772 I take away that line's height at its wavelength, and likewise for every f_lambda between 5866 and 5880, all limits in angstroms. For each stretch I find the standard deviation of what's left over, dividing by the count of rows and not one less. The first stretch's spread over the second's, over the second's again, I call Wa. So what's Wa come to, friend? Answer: 2.6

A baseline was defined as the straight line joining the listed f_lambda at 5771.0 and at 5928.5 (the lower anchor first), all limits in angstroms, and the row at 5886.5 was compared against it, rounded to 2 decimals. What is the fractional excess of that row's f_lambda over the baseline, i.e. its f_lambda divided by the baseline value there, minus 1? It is -0.15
